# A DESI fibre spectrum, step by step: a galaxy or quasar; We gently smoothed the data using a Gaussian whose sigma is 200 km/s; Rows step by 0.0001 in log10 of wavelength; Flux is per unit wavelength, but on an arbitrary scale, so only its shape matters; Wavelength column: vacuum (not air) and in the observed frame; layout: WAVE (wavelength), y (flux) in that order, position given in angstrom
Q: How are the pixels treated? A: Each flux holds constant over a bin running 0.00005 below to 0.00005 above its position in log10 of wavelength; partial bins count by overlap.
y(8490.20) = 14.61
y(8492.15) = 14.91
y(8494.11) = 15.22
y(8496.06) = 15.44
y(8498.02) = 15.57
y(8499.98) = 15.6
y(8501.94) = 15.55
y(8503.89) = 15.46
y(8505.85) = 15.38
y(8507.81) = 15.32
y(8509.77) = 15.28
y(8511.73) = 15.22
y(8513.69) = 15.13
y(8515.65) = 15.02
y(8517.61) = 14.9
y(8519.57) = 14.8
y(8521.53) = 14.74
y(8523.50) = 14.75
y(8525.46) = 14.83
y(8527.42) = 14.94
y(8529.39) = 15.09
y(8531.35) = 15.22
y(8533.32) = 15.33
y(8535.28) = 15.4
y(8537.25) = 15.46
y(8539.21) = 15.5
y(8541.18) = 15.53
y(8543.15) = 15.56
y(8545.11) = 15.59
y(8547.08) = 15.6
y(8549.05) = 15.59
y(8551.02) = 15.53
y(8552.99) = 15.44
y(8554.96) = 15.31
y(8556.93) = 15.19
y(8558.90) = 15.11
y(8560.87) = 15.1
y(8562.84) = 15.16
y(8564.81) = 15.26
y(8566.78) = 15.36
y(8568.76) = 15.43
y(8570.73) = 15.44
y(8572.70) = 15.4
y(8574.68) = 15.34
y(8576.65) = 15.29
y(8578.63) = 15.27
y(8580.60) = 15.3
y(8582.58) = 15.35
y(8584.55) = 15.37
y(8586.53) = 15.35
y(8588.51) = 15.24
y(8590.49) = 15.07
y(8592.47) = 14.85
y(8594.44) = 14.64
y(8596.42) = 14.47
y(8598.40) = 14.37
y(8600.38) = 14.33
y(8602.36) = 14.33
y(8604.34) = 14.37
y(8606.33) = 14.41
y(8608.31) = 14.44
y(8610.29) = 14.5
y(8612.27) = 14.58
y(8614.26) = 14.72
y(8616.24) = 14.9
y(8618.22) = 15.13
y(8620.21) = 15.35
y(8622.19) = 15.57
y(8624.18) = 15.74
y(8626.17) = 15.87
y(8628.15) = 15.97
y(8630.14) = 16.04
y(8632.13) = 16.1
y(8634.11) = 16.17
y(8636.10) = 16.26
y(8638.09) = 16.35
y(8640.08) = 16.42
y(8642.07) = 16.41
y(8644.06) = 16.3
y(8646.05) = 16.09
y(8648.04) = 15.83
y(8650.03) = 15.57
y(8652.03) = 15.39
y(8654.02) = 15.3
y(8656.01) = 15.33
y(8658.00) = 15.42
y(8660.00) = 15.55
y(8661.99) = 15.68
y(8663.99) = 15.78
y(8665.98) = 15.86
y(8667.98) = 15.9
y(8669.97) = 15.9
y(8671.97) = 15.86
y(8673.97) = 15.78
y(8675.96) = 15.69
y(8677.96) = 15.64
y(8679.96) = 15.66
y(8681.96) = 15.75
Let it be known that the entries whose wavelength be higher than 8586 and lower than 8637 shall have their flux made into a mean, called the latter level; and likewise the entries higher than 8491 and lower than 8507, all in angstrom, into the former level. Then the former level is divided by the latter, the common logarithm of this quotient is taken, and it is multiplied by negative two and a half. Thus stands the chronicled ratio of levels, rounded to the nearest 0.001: -0.020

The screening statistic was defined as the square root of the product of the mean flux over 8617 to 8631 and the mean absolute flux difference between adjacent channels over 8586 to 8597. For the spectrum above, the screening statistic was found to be 1.7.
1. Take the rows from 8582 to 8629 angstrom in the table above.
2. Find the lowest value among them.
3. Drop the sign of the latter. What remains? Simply 14.3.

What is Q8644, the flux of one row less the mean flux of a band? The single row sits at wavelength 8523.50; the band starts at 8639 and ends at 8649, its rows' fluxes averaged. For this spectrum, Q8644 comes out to -1.46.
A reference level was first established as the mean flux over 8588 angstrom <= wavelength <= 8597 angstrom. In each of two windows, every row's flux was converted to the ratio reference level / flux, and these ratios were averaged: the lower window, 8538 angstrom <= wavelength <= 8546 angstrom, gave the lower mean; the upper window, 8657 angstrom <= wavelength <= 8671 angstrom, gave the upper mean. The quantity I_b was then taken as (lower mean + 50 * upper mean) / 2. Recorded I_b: 24.1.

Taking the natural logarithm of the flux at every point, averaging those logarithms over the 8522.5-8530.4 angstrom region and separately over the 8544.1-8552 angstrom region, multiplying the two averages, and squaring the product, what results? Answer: 55.0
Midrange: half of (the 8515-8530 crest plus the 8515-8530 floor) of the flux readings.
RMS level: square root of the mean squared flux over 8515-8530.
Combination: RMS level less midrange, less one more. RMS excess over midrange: -1.03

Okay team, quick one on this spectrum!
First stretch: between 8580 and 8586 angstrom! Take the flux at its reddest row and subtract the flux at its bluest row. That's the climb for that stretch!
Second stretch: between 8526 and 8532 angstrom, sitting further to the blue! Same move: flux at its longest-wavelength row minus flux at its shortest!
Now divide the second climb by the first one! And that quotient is 4.0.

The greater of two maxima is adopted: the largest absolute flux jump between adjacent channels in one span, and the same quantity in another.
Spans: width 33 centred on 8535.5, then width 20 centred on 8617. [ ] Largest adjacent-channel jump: 0.23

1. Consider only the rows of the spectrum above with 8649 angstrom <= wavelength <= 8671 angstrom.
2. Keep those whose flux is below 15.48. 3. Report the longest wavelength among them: 8658.00 angstrom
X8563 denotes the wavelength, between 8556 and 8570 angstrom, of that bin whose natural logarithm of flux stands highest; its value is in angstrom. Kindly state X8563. 8568.76 angstrom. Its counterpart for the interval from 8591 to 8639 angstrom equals 8638.09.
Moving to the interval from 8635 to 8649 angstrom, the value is 8640.08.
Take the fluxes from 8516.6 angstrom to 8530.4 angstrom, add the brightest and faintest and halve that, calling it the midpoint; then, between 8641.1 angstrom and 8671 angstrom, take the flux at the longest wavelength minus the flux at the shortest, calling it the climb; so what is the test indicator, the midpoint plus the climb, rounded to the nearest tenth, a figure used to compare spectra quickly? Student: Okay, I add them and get 14.4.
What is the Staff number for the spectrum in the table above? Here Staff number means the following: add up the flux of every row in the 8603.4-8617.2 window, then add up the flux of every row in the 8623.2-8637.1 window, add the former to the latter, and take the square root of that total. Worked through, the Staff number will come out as 14.6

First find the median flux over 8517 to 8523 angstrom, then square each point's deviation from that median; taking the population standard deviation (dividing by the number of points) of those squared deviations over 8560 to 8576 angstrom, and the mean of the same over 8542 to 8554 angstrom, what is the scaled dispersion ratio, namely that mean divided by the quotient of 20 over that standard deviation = 0.0032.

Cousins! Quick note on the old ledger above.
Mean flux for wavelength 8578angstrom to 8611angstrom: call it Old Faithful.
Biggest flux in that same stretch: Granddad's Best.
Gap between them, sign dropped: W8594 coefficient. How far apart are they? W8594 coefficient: 0.57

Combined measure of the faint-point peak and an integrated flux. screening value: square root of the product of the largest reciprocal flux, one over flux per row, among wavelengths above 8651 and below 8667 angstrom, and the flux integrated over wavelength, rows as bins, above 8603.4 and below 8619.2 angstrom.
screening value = 3.89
